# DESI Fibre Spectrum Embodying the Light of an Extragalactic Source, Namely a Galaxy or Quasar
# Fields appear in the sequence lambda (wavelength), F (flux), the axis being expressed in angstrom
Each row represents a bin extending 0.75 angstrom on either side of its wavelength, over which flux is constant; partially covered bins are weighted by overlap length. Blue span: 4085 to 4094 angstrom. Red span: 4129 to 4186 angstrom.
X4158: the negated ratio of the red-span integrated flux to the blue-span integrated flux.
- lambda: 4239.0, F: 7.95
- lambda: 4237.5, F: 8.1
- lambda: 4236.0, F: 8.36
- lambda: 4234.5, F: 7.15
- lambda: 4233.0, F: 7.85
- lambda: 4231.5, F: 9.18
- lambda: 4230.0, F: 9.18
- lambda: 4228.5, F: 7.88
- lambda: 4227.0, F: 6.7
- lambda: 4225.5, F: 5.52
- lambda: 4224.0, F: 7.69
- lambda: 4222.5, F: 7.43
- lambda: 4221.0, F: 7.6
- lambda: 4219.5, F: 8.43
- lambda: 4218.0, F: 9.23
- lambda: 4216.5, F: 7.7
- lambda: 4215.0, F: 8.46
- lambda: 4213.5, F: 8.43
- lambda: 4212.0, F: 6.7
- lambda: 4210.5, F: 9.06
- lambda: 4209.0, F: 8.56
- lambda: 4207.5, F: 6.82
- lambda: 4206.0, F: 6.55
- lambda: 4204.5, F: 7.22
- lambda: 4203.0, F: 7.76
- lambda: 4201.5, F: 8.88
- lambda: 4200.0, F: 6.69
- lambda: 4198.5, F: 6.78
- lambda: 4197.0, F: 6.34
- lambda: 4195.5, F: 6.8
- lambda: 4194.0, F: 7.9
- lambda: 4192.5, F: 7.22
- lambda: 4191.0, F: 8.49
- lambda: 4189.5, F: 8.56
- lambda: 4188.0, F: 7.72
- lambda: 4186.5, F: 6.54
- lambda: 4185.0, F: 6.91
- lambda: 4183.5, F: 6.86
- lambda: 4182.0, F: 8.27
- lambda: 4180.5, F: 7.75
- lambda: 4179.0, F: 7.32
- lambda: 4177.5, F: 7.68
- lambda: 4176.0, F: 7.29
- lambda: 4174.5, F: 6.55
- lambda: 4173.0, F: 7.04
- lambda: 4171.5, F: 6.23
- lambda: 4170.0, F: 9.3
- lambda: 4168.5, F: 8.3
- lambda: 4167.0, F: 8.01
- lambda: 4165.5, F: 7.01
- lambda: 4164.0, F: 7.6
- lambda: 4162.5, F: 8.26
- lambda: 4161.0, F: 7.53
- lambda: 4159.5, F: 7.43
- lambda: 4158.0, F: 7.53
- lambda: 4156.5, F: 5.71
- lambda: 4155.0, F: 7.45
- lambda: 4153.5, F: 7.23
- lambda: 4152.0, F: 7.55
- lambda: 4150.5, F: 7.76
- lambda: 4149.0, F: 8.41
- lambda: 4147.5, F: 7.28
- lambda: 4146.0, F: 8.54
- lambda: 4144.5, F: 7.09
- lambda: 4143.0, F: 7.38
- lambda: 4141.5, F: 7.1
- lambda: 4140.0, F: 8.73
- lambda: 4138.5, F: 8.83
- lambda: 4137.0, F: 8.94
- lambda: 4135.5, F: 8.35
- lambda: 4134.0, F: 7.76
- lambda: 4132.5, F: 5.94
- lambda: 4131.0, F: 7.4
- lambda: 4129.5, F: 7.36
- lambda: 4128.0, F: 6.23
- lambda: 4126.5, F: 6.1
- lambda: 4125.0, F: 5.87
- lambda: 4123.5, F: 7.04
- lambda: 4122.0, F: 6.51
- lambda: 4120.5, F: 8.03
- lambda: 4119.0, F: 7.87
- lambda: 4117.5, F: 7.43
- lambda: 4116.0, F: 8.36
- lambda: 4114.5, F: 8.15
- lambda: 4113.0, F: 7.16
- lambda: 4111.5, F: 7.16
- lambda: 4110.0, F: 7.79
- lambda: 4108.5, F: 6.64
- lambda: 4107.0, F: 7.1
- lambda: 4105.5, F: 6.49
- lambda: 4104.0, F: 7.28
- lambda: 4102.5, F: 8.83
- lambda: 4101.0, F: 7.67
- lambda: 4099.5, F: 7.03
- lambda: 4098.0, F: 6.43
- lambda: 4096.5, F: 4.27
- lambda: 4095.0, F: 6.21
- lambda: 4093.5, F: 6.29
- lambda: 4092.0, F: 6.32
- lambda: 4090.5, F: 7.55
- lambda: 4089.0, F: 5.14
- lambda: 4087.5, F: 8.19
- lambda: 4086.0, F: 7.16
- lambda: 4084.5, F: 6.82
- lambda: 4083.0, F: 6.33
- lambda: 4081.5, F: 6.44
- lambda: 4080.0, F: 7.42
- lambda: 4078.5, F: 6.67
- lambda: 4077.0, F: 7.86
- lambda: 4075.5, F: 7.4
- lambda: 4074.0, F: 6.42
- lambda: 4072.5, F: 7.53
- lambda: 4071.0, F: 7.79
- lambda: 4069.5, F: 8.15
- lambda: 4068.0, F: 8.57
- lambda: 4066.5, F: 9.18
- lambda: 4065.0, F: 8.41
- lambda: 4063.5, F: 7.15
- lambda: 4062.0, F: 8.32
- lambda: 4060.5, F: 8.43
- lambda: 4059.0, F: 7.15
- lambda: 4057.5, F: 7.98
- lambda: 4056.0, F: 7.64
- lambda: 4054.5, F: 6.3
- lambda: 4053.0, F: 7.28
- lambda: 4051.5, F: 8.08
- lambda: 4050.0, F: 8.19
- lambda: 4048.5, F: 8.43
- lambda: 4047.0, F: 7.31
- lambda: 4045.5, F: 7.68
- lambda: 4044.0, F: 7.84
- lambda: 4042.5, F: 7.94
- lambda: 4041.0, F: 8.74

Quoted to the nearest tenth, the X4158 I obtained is -7.1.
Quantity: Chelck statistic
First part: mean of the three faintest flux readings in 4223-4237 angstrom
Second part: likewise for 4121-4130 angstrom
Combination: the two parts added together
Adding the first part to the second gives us 12.5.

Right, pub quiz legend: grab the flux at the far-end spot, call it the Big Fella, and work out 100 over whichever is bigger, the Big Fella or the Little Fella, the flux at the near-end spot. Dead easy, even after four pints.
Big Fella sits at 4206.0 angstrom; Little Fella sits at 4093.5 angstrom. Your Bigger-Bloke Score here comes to 15.3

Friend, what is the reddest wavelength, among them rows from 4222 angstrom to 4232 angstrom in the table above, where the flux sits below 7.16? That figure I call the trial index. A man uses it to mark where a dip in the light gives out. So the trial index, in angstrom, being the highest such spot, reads 4227.0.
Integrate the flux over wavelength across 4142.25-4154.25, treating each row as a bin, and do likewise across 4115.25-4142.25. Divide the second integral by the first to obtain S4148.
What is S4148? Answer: 2.2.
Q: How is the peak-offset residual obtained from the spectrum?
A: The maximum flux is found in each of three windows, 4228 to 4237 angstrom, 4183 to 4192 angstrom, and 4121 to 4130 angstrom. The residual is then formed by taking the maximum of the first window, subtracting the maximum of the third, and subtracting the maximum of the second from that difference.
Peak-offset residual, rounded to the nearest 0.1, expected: -6.7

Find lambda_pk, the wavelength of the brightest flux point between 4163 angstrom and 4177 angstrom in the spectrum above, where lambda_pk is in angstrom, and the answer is 4170.0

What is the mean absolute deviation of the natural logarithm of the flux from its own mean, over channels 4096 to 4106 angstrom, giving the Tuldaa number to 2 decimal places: 0.15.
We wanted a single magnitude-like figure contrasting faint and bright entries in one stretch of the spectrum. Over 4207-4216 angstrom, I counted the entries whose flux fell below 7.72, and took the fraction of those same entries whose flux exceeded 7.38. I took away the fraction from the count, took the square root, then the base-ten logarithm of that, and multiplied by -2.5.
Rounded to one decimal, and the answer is -0.2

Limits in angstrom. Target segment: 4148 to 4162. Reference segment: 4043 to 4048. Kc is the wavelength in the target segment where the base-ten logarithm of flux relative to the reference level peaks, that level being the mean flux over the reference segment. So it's 4149.0 angstrom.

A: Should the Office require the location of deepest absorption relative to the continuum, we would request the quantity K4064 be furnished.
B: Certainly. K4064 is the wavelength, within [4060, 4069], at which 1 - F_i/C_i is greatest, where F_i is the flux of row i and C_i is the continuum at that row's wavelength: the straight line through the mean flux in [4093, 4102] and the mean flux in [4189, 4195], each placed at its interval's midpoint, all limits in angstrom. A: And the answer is 4063.5 angstrom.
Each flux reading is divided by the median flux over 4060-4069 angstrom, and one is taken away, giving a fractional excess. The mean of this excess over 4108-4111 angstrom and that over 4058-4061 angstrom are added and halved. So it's -0.11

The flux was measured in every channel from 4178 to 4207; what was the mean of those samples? 7.4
